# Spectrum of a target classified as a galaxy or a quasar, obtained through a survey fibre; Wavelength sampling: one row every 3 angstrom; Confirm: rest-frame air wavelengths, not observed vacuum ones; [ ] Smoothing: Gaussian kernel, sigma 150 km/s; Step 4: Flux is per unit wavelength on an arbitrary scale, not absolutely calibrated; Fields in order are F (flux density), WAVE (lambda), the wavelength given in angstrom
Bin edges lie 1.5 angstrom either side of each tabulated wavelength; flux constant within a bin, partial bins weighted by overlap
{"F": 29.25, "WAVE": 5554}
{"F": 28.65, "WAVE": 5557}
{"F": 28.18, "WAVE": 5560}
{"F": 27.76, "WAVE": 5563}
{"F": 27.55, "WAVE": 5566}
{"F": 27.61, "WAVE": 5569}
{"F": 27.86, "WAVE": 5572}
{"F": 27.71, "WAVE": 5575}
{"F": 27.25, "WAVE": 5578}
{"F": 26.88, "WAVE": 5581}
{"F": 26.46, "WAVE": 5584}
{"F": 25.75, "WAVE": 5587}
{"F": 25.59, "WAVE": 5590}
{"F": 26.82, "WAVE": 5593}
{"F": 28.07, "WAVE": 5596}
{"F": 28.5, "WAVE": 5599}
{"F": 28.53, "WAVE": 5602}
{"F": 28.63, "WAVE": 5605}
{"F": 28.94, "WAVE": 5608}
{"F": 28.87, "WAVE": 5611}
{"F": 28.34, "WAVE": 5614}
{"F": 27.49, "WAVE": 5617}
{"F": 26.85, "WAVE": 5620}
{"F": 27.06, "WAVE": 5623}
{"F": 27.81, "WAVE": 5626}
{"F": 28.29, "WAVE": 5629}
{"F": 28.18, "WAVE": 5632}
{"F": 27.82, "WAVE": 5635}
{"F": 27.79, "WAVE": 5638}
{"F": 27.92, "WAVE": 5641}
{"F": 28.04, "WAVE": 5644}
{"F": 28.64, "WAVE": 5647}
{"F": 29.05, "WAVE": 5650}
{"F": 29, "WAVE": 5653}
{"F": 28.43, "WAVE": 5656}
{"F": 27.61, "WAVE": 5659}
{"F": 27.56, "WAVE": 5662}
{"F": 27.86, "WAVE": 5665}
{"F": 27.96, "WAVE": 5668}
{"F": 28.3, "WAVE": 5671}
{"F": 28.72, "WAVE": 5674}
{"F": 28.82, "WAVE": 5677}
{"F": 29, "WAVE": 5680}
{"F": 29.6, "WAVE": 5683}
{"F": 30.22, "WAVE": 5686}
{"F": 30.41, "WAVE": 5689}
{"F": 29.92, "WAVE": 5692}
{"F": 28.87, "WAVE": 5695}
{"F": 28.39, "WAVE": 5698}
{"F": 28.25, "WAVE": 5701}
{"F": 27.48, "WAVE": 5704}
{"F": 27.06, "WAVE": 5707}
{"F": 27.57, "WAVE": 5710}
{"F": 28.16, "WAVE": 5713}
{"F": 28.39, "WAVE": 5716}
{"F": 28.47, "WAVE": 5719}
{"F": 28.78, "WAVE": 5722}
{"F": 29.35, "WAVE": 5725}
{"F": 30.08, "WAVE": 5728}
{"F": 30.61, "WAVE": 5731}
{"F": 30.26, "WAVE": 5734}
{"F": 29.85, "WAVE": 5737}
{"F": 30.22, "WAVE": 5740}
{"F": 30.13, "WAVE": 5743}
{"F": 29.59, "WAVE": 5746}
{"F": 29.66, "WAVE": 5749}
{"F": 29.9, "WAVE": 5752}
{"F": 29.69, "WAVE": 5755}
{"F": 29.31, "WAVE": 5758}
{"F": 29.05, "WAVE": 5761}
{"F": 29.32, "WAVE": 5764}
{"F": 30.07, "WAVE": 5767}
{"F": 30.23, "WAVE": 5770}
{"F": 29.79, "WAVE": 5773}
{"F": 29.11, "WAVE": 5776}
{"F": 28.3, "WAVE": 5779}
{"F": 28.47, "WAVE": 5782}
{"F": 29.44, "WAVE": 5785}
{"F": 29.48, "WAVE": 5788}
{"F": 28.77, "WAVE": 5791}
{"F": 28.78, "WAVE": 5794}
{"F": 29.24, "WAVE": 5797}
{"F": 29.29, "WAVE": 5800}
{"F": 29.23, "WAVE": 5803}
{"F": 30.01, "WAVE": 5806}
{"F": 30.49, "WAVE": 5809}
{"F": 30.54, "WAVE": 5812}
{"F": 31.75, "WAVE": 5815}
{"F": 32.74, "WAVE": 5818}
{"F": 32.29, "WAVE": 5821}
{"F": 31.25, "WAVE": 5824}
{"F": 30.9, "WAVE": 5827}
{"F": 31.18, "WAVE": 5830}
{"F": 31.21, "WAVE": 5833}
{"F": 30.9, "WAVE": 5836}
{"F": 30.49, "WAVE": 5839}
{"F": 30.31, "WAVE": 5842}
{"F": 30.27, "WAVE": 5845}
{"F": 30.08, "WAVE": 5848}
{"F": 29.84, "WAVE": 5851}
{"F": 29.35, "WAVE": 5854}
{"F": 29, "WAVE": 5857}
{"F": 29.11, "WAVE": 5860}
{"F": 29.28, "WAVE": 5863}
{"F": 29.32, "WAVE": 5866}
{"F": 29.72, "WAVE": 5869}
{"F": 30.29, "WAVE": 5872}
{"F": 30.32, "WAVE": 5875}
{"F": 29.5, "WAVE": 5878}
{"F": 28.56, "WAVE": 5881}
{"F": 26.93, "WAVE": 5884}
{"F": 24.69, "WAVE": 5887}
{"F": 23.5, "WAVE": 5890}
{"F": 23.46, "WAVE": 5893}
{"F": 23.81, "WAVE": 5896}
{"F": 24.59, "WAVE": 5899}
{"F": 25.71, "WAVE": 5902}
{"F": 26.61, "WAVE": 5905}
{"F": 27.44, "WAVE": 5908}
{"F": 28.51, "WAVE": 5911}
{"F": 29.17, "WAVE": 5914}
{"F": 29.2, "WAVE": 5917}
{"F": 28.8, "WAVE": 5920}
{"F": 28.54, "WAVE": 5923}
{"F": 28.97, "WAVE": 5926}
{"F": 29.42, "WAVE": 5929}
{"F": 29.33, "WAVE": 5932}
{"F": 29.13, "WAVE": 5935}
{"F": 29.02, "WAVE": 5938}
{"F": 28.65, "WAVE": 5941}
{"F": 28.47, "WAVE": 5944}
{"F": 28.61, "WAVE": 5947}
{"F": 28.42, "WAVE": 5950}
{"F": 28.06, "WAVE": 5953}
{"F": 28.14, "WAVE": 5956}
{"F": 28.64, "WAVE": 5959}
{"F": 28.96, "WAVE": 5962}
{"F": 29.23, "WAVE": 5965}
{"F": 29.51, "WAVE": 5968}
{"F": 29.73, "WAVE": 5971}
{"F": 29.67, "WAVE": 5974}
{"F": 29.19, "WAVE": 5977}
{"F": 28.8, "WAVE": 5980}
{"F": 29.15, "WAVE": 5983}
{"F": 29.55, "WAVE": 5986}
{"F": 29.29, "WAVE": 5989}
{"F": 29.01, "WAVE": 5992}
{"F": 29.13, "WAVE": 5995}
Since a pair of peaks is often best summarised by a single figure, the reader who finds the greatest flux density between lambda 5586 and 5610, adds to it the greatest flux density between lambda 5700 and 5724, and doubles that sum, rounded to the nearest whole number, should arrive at 115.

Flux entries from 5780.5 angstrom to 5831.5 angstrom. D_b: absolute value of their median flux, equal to 30.0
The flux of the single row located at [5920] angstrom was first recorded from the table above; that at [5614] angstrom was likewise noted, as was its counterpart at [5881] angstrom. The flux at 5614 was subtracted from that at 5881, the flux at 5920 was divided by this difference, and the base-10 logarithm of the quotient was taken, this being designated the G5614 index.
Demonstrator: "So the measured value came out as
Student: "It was 2.1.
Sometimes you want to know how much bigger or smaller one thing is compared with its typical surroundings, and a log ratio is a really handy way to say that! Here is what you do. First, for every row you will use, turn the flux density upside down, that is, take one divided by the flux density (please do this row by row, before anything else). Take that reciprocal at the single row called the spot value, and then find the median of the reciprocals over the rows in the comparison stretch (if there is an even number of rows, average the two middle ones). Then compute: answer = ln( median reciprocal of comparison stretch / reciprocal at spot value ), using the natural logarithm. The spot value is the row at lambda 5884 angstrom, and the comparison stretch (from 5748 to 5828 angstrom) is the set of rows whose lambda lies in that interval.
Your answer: -0.10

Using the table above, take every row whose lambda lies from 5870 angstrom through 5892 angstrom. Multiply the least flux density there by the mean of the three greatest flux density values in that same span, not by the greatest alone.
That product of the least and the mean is 706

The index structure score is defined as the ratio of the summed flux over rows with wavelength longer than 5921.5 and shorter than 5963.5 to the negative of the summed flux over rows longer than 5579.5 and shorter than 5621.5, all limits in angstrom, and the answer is -1.04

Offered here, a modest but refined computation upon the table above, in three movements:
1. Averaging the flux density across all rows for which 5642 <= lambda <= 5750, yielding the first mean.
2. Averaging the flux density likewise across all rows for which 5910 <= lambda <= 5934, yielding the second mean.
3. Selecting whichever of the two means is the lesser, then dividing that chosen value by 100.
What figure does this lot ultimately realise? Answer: 0.289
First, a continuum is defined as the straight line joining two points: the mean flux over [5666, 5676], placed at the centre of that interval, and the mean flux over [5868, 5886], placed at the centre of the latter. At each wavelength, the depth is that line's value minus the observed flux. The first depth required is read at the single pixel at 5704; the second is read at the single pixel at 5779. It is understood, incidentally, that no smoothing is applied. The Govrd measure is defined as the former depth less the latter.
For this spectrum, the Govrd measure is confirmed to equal 0.5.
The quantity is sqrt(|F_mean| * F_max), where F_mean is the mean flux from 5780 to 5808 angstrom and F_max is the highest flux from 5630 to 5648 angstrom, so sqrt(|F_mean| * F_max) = 28.9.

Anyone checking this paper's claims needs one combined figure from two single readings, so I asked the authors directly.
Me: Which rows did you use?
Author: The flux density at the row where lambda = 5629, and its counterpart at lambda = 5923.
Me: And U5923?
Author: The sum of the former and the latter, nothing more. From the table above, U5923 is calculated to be 56.8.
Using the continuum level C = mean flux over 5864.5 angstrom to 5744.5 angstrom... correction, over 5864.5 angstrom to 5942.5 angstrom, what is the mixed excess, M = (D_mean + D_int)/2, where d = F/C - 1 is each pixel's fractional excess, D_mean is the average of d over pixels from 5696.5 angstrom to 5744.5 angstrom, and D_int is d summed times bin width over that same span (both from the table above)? 1.0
